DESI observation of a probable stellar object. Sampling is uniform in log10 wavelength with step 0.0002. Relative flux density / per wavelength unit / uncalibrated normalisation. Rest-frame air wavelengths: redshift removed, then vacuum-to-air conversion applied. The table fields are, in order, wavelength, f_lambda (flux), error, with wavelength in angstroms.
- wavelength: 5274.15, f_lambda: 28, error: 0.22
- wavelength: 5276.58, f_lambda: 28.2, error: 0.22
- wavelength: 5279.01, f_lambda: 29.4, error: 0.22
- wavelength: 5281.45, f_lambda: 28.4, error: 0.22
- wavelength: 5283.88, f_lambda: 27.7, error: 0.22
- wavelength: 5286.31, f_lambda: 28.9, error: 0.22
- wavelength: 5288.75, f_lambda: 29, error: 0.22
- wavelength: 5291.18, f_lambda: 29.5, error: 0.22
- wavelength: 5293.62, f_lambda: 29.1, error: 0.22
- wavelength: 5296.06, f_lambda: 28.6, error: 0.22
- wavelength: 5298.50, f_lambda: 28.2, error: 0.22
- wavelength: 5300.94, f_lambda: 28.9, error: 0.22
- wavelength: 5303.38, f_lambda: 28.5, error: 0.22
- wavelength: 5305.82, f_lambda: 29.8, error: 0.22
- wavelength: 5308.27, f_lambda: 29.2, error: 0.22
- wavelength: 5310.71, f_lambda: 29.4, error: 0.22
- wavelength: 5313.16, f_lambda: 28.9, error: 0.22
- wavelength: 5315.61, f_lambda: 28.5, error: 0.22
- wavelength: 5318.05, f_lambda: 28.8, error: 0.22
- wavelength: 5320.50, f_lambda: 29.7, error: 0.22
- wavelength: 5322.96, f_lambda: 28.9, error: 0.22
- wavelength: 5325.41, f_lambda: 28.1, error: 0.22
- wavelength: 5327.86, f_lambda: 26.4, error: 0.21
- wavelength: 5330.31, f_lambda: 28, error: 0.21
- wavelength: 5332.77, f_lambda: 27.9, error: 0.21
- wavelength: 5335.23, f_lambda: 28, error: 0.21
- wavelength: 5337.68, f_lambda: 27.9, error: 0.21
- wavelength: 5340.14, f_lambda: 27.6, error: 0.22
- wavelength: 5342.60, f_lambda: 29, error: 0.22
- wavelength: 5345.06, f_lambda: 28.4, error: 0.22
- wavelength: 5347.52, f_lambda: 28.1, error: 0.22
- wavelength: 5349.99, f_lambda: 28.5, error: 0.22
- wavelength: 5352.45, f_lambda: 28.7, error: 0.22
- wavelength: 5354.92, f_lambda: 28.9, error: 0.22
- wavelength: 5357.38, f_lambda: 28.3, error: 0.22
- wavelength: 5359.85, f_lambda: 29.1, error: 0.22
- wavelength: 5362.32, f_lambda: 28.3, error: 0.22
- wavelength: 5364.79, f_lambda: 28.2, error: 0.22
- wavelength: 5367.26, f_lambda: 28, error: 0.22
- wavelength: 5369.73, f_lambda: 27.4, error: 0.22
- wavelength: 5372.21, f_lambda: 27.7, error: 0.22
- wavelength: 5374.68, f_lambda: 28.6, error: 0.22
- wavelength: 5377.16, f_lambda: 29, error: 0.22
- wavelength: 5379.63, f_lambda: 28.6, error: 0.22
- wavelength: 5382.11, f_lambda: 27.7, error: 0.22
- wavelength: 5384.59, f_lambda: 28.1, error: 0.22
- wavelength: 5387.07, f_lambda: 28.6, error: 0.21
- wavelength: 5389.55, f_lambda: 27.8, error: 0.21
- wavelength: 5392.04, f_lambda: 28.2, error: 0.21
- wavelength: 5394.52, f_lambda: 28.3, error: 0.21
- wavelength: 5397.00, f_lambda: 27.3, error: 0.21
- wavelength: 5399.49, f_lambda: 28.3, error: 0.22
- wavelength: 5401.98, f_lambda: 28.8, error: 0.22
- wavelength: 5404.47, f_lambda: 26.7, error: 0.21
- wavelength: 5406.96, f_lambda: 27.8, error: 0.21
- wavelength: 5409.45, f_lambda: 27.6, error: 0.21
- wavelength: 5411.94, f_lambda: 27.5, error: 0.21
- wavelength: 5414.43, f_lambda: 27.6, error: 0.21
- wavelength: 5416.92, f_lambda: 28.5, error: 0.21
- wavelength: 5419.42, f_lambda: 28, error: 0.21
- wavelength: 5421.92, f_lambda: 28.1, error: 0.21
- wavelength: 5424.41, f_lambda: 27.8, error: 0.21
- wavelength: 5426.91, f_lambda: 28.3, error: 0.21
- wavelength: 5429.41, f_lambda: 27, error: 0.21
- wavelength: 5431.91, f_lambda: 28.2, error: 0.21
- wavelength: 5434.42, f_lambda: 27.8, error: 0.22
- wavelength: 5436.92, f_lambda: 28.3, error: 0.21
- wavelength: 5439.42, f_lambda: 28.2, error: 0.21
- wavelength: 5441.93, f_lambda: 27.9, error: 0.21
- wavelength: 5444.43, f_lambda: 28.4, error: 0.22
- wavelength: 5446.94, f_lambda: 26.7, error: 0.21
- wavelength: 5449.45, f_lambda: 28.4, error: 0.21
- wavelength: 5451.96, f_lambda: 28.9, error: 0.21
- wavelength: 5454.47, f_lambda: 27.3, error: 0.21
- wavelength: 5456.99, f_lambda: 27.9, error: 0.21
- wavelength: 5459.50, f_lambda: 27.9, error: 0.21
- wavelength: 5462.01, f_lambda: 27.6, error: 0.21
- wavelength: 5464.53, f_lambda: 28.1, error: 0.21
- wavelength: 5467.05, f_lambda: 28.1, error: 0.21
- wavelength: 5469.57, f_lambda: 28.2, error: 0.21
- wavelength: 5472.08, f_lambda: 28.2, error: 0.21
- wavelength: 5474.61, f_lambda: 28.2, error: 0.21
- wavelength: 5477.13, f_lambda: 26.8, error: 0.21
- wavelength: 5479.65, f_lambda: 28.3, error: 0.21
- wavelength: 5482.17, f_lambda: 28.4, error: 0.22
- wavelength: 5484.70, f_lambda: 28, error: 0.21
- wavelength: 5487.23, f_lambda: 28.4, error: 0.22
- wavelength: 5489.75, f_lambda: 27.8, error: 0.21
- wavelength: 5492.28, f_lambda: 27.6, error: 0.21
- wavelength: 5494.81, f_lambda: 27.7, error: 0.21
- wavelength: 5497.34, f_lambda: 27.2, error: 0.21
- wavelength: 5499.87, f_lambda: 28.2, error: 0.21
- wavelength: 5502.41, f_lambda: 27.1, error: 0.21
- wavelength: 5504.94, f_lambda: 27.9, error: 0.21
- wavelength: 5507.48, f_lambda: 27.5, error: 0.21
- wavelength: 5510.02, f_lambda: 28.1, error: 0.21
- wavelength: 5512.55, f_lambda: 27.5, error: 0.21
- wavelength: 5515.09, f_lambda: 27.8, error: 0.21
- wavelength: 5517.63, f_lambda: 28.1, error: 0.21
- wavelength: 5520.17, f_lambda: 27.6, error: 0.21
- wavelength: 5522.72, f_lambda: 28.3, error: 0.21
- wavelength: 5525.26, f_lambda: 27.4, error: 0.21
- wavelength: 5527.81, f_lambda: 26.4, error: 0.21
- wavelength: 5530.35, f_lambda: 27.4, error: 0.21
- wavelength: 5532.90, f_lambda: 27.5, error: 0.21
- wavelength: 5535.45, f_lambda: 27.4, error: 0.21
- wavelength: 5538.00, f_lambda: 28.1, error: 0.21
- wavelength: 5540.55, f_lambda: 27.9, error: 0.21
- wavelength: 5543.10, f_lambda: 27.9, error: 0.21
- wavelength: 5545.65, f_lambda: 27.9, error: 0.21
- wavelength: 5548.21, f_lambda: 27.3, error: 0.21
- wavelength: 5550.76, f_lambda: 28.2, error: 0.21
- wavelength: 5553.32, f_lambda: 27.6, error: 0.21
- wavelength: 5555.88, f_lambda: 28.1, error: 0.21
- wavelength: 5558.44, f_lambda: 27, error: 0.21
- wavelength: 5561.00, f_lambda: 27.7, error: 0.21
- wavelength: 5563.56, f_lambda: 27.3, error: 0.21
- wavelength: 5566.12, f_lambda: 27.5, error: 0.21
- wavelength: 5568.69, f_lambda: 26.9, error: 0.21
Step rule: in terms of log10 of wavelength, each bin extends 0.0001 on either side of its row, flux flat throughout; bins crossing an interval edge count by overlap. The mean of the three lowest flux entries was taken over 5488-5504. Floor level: 27.3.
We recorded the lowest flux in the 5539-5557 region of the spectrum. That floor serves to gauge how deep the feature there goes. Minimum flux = 27.3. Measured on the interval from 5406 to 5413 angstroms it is 27.5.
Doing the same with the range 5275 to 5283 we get 28.2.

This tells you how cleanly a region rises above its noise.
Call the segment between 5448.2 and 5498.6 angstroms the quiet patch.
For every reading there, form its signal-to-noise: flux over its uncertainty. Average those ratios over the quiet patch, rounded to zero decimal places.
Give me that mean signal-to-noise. 132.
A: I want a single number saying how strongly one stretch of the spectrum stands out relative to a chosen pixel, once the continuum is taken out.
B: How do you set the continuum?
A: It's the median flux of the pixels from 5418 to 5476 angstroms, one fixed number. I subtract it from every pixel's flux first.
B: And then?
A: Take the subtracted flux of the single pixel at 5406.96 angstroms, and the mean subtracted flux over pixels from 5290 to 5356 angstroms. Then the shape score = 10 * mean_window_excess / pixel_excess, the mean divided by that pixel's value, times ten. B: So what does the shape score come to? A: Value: -16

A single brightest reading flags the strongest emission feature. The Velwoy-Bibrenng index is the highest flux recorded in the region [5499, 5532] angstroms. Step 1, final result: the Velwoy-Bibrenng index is 28.3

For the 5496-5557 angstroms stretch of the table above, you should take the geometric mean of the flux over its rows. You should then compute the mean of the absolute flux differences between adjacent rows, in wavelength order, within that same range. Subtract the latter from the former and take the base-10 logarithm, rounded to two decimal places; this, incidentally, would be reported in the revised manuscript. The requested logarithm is 1.43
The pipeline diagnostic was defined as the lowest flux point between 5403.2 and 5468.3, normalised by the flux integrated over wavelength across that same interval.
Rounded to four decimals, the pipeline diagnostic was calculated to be 0.0147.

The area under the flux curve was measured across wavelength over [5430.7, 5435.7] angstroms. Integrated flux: 140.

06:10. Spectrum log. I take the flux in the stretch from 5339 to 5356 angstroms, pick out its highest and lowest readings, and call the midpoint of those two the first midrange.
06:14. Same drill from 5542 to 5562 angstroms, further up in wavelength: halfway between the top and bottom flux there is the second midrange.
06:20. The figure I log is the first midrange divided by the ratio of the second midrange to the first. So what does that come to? 29.0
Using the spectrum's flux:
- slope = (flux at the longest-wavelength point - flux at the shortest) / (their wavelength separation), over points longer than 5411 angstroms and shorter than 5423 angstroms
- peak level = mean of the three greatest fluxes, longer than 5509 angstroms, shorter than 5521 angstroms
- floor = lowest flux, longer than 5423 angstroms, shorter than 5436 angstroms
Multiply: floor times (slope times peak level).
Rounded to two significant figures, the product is 45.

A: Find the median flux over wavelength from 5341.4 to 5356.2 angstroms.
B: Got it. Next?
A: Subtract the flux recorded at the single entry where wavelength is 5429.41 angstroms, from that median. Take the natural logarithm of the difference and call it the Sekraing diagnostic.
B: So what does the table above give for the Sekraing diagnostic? 0.47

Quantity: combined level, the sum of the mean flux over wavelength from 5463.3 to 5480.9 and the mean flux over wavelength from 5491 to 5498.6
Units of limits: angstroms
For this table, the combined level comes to 55.5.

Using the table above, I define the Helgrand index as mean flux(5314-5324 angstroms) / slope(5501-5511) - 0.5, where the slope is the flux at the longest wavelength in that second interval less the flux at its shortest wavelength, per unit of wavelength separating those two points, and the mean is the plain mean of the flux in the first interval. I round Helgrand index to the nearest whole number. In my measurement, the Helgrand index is 220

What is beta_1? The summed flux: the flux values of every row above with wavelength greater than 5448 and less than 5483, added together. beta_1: 392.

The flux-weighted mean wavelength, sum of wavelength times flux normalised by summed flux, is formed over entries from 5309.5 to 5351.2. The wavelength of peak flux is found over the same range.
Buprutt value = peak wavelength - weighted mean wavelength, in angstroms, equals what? -9.7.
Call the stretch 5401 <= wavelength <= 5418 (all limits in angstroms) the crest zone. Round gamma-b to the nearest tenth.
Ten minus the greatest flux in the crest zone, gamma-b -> -18.8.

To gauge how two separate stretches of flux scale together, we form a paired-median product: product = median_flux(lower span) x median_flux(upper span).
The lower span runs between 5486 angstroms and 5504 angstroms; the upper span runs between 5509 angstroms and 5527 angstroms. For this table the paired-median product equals 770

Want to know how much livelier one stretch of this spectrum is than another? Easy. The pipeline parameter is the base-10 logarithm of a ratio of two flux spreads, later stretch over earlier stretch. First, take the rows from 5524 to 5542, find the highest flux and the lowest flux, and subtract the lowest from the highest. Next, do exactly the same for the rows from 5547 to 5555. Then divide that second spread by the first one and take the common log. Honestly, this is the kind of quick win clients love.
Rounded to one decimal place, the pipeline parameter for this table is -0.3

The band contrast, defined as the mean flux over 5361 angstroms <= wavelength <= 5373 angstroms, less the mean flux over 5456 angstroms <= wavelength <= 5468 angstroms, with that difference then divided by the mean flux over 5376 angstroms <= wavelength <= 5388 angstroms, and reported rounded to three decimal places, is 0.000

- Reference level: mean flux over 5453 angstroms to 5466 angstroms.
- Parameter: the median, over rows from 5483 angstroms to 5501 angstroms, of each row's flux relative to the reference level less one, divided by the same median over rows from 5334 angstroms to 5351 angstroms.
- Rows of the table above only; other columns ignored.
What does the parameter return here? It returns 0.1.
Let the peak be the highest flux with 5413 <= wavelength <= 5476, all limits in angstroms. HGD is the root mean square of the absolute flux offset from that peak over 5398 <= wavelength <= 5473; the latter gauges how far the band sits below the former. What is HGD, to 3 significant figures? 1.09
